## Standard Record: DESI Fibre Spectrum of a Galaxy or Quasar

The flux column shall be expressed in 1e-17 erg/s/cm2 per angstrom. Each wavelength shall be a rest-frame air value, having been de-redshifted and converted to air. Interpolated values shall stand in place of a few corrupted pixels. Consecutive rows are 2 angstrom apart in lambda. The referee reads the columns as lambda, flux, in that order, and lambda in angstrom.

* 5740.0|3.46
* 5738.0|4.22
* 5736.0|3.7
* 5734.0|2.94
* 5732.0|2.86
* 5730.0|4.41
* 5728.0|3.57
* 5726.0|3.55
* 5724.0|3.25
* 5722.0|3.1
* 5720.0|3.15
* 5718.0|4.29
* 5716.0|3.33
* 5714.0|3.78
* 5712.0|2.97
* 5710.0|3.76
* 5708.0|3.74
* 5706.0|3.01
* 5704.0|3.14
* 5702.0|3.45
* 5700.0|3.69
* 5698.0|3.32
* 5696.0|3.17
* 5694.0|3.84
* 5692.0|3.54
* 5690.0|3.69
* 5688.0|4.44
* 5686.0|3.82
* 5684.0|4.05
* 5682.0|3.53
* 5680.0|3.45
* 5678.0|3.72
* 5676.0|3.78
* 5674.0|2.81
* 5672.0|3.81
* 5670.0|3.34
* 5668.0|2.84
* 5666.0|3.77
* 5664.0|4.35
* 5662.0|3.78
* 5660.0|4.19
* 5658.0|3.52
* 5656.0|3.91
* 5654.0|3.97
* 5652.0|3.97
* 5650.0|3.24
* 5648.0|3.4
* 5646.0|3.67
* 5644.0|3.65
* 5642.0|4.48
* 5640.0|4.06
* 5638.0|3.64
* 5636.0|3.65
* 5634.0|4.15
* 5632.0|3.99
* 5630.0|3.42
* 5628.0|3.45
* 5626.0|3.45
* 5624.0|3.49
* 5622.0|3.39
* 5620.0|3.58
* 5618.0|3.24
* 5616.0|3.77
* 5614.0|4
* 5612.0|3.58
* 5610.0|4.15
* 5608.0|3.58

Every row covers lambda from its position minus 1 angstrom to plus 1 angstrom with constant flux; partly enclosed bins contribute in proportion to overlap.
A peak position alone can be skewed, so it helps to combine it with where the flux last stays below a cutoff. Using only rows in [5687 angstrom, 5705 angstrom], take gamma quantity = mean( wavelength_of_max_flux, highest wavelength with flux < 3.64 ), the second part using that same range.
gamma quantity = 5696 angstrom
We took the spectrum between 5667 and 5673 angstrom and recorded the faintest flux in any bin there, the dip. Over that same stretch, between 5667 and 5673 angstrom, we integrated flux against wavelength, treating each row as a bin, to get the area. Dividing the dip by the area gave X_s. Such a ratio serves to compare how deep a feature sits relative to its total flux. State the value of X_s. 0.142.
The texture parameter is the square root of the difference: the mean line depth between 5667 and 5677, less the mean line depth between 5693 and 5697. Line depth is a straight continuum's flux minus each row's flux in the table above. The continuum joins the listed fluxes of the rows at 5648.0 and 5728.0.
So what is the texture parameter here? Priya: 0.4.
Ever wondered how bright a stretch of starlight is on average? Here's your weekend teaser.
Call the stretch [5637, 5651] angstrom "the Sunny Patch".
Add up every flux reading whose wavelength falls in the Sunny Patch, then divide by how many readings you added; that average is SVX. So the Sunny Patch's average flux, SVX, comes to 3.73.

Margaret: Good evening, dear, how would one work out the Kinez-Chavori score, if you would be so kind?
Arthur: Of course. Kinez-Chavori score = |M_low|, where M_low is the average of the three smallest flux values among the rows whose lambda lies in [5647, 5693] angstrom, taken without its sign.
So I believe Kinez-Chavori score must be 2.96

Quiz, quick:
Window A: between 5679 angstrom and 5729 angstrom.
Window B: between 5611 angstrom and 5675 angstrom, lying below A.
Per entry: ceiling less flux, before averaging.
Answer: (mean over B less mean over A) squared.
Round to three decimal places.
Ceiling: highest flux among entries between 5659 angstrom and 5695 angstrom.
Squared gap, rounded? 0.017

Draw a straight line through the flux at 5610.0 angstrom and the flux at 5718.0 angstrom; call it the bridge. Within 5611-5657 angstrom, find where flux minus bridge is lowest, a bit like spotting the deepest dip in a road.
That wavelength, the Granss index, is 5650.0 angstrom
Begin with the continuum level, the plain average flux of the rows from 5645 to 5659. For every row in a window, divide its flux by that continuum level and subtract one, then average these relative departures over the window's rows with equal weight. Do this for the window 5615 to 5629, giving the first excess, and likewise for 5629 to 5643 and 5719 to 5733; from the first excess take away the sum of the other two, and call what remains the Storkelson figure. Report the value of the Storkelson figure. -0.05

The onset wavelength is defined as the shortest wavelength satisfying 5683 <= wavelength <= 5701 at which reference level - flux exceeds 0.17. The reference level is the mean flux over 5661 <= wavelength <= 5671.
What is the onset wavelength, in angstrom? 5696.0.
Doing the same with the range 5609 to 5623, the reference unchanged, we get 5618.0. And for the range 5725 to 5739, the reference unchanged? 5732.0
